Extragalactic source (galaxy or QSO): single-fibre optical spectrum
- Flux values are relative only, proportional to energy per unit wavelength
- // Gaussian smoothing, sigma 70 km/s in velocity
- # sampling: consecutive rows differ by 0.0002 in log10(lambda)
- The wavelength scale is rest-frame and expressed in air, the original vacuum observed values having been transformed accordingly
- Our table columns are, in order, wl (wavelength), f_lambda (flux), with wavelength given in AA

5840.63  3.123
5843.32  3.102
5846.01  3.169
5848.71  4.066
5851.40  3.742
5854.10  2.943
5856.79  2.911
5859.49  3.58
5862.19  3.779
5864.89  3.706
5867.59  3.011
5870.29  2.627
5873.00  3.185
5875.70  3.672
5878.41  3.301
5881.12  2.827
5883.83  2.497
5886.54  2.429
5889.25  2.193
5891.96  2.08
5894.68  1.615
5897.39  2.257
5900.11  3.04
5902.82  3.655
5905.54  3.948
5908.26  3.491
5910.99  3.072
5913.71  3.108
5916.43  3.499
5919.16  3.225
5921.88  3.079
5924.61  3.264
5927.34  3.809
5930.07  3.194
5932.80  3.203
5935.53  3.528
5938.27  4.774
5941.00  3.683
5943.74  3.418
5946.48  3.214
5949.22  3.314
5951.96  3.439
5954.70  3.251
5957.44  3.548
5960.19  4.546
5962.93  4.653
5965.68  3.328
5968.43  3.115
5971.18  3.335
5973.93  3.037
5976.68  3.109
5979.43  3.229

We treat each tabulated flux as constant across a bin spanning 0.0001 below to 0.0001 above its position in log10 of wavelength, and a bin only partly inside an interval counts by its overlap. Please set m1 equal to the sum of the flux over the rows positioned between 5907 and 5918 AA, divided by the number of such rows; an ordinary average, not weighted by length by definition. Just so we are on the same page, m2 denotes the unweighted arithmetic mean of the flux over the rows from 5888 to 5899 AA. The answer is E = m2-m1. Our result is -1.26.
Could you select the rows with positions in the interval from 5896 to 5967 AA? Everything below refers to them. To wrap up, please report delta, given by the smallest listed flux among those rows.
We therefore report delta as 2.257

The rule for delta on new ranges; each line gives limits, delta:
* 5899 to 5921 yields 3.04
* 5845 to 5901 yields 1.615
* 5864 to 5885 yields 2.497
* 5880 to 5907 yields 1.615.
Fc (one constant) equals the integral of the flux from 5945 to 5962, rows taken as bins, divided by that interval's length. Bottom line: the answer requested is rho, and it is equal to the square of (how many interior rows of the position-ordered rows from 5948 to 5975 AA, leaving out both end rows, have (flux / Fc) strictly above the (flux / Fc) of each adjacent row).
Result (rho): 9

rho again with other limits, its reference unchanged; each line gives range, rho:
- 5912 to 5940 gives 4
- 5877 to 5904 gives 0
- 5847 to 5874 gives 1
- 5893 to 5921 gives 4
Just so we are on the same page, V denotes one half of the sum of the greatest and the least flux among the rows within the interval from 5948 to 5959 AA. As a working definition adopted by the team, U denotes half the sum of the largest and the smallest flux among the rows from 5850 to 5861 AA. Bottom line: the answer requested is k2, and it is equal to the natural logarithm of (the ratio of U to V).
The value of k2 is -0.02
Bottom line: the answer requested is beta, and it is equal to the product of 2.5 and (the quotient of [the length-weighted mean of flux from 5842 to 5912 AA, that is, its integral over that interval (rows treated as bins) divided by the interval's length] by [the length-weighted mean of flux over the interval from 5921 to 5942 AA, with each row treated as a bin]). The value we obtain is 2.15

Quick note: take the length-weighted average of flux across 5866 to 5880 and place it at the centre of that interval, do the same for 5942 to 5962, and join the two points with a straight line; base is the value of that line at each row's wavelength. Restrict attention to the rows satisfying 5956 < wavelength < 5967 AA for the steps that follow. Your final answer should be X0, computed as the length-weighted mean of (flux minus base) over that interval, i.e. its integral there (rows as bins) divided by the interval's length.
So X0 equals 0.41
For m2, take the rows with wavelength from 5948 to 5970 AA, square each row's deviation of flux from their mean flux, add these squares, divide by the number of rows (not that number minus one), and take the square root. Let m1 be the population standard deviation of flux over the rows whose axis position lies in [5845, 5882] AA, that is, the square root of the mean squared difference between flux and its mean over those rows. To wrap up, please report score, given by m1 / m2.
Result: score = 0.7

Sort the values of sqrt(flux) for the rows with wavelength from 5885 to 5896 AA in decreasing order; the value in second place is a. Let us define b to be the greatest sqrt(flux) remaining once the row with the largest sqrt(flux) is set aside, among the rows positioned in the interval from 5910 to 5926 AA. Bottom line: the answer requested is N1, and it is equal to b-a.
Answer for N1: 0.33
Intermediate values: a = 1.48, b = 1.81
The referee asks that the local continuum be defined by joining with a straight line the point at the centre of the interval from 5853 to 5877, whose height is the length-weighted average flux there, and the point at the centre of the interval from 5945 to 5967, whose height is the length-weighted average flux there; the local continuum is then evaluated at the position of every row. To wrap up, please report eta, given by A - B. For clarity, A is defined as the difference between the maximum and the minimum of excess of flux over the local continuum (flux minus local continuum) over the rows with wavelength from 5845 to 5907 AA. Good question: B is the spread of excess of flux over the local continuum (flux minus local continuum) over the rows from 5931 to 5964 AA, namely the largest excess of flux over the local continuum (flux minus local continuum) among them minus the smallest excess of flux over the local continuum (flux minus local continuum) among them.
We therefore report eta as 1.1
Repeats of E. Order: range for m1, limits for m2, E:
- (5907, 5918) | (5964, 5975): -0.09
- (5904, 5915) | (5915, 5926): -0.14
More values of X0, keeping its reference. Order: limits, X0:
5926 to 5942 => 0.23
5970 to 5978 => -0.51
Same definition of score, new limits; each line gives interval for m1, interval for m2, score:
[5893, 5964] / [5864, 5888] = 1.4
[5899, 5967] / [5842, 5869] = 1.2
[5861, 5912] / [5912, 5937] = 2.9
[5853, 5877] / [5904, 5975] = 0.8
